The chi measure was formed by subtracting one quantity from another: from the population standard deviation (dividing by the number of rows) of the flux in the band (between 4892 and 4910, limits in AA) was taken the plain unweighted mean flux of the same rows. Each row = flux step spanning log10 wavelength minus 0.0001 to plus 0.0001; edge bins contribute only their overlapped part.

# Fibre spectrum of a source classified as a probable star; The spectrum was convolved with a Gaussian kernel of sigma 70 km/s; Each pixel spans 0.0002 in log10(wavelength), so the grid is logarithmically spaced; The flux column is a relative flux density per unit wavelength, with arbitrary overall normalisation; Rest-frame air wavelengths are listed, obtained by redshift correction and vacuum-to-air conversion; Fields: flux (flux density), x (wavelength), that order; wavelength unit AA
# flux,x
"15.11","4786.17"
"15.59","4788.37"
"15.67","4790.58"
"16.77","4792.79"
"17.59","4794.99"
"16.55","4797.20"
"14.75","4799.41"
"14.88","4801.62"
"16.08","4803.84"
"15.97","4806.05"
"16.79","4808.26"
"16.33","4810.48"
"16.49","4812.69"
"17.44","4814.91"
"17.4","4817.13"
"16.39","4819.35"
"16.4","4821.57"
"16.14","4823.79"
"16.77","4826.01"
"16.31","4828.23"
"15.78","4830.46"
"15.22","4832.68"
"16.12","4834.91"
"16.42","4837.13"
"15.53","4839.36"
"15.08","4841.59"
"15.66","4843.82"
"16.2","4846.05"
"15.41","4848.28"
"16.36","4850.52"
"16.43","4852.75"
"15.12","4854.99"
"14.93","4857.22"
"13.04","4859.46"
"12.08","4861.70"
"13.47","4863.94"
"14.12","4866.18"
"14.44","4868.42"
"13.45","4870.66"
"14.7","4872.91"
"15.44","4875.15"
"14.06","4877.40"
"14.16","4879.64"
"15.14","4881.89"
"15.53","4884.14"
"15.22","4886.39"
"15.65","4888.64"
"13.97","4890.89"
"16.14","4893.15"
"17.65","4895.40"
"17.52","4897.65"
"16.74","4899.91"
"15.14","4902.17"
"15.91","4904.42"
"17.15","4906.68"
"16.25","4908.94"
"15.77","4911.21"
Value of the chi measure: -15.8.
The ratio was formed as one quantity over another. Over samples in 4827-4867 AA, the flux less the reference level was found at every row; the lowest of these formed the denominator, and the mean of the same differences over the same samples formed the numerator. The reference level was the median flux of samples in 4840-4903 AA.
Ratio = 0.0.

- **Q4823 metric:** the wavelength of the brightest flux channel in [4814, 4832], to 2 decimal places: 4814.91 AA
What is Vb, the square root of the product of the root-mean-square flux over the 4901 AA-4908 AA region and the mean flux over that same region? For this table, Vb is 16.1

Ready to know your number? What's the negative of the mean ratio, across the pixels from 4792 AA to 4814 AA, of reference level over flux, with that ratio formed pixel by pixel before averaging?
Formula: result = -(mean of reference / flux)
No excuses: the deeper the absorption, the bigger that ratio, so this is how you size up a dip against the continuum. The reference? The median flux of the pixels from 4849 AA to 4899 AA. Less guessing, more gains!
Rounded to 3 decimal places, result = -0.929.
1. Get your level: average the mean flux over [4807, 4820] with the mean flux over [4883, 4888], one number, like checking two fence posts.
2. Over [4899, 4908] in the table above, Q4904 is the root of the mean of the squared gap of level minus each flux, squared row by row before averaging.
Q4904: 0.79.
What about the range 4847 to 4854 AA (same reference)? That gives 0.47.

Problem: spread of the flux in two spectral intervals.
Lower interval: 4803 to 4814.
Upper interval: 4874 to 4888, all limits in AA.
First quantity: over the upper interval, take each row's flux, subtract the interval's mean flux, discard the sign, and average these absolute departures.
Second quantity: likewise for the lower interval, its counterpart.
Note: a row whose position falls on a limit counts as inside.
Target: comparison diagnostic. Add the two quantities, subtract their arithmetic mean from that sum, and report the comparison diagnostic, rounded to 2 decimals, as 0.39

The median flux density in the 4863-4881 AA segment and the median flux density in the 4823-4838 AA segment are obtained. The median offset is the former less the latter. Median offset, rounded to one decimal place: -2.0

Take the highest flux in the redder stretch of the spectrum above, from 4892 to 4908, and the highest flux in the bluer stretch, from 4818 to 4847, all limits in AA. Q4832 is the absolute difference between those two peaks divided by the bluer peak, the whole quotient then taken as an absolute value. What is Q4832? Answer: 0.052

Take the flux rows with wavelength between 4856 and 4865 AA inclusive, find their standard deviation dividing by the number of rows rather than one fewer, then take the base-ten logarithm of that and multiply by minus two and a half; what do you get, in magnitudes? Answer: -0.03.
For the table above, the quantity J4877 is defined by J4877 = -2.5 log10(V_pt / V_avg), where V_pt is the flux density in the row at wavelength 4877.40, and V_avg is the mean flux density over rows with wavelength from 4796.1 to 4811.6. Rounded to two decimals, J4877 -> 0.13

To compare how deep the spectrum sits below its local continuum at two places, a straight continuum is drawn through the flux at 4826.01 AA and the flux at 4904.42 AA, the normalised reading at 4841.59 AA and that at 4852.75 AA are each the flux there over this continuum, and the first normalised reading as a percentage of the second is 91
